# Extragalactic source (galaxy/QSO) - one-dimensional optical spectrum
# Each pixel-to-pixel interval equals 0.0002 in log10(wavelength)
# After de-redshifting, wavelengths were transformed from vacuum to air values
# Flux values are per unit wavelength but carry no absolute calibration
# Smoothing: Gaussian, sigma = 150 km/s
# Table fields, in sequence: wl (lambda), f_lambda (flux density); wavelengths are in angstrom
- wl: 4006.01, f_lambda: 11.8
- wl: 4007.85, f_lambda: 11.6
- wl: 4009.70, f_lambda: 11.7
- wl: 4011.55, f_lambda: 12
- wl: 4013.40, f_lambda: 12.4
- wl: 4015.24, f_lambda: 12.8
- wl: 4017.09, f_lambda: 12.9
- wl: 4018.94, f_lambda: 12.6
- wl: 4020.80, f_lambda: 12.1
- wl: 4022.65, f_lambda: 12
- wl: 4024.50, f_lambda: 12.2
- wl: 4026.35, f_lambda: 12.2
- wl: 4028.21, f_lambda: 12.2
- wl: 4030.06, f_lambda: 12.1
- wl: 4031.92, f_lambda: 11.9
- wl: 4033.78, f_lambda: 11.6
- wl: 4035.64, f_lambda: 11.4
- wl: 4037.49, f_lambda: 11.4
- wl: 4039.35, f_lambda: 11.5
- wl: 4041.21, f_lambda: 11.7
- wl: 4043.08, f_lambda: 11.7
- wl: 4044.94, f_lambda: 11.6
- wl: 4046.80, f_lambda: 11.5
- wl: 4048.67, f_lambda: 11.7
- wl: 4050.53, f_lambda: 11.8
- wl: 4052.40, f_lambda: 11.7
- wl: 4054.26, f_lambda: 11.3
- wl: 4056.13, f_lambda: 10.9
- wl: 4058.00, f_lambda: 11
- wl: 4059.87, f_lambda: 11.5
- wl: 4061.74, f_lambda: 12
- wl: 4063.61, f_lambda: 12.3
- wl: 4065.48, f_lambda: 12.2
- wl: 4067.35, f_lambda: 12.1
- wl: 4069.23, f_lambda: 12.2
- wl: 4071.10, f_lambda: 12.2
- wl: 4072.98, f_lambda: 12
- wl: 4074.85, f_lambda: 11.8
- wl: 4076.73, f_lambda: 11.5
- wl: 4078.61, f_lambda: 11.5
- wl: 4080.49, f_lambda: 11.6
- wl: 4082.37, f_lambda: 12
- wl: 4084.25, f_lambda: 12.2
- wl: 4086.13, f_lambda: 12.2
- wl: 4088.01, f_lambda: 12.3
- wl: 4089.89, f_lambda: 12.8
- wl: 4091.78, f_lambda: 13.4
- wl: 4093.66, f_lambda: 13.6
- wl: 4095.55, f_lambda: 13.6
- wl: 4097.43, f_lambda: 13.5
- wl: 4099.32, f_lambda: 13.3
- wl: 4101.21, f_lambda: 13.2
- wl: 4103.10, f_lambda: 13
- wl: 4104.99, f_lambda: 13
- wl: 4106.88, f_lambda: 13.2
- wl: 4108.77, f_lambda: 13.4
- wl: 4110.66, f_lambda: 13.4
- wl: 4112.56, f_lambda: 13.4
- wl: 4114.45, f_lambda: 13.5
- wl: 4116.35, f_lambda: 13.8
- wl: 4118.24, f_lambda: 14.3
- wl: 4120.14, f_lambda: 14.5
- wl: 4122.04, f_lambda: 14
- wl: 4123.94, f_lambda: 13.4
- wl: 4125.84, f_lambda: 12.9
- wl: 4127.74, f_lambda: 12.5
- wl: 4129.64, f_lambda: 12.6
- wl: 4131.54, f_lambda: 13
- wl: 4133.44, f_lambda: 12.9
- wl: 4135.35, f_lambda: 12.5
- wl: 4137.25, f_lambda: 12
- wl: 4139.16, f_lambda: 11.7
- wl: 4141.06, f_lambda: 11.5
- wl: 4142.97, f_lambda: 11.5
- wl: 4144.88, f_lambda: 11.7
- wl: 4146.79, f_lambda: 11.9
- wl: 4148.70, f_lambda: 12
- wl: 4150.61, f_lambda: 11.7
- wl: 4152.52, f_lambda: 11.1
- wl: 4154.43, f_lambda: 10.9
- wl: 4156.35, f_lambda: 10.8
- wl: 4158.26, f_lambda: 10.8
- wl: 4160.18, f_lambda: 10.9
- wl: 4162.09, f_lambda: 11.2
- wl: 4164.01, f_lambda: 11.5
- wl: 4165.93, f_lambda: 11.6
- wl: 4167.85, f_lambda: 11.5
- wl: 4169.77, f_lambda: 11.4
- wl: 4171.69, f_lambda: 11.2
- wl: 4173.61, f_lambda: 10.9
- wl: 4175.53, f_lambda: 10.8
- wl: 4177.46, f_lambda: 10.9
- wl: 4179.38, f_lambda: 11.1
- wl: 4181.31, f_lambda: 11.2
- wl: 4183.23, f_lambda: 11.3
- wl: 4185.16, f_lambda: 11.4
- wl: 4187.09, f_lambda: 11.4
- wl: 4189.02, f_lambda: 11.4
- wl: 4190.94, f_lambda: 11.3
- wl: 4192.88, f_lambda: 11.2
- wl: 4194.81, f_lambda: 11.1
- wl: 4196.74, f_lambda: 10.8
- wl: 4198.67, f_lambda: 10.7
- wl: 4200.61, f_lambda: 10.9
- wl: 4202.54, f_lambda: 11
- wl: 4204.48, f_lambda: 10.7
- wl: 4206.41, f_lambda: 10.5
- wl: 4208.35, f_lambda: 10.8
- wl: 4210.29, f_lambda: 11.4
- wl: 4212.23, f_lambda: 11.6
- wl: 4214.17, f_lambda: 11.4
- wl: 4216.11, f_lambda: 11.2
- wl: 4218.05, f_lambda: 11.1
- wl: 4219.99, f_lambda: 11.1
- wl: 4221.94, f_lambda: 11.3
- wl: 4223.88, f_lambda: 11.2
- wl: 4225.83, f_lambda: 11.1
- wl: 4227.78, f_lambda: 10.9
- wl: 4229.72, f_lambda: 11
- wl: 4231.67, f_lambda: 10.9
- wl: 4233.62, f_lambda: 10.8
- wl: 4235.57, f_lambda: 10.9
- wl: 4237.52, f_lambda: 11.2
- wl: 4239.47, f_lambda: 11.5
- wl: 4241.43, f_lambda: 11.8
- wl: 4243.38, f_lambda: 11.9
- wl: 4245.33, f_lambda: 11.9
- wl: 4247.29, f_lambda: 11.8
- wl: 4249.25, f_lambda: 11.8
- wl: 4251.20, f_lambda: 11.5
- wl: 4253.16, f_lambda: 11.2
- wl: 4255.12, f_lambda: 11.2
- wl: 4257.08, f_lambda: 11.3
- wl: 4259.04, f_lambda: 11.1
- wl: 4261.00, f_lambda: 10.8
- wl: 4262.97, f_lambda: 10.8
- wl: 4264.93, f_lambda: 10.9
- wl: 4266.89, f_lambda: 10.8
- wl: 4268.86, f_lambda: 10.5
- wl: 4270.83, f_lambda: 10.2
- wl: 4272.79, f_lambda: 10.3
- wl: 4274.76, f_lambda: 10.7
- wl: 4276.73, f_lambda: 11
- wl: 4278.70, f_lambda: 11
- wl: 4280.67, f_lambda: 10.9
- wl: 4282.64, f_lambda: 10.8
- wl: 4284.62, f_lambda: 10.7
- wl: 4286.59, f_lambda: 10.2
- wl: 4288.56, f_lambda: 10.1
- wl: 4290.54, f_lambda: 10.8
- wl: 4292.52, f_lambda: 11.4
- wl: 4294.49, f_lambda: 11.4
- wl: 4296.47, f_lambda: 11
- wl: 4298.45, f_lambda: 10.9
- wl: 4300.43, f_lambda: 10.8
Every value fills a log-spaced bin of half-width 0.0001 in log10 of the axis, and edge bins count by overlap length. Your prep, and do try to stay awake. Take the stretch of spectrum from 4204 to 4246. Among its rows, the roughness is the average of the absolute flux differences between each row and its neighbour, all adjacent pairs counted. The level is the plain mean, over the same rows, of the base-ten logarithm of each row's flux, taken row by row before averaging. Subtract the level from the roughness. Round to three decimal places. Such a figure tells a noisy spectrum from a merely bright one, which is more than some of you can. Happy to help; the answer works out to -0.868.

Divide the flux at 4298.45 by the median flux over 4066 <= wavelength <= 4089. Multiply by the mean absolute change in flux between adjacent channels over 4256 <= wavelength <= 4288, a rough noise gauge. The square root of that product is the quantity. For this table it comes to 0.418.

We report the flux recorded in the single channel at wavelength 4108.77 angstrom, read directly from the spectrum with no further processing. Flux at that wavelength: 13.4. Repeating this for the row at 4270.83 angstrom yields 10.2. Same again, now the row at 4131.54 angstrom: 13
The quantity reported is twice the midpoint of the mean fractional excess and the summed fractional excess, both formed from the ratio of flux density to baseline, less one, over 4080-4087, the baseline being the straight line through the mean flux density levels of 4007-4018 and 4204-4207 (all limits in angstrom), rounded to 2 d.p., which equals 0.16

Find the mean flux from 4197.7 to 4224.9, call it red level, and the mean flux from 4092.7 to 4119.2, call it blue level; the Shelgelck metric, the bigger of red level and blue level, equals 13.4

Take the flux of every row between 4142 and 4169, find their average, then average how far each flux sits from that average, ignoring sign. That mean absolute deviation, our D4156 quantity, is 0.355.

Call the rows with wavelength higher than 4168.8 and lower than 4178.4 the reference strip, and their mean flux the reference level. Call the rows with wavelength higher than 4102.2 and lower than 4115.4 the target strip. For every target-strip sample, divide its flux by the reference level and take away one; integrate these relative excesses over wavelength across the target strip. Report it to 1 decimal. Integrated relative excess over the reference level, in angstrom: 2.7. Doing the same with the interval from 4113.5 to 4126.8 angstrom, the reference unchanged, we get 3.3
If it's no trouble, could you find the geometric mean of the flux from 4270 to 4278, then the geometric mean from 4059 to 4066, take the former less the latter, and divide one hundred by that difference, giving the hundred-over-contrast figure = -69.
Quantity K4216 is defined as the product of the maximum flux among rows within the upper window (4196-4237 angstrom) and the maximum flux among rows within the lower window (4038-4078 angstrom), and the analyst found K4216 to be 143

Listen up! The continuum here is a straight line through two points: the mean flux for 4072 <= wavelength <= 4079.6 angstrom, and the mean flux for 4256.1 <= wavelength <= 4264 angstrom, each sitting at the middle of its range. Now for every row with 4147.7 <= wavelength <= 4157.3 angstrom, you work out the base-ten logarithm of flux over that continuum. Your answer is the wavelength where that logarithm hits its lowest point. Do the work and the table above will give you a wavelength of 4156.35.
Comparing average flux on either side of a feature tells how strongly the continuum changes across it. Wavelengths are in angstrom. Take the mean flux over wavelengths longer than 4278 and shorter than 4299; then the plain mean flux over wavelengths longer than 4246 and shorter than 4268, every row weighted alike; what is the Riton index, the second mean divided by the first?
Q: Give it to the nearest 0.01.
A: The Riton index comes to 1.03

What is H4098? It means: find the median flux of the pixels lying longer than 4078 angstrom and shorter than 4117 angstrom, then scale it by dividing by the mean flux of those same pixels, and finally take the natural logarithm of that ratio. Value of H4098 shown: 0.019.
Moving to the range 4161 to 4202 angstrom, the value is 0.002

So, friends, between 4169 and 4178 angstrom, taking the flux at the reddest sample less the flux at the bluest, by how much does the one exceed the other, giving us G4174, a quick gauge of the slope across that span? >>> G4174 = -0.50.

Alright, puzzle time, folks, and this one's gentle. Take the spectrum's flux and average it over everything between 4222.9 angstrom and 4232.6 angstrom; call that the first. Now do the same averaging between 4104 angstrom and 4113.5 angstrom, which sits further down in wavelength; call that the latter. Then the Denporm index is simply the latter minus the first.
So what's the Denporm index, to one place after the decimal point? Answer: 2.3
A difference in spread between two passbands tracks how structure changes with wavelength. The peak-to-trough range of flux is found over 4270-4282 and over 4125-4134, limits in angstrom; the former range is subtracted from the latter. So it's -0.3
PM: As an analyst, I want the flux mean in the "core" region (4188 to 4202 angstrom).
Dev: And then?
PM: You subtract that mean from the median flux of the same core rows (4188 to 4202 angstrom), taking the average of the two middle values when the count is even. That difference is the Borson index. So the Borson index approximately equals 0.04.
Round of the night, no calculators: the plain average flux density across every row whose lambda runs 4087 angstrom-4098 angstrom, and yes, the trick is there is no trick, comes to 13.2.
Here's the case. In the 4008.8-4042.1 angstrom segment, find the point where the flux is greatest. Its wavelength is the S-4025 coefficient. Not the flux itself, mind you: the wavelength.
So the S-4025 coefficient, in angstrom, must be 4017.09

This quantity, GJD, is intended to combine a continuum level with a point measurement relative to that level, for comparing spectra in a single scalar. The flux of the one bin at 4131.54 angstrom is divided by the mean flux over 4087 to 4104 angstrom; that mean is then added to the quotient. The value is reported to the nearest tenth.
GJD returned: 14.2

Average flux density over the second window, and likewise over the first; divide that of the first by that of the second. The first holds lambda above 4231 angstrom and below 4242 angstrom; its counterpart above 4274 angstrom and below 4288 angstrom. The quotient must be 1.04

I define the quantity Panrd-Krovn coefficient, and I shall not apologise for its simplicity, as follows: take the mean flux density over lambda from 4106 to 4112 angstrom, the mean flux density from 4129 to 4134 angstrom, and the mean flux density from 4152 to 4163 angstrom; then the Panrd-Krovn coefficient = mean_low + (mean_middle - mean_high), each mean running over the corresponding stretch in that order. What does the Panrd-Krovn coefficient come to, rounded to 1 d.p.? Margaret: 15.2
